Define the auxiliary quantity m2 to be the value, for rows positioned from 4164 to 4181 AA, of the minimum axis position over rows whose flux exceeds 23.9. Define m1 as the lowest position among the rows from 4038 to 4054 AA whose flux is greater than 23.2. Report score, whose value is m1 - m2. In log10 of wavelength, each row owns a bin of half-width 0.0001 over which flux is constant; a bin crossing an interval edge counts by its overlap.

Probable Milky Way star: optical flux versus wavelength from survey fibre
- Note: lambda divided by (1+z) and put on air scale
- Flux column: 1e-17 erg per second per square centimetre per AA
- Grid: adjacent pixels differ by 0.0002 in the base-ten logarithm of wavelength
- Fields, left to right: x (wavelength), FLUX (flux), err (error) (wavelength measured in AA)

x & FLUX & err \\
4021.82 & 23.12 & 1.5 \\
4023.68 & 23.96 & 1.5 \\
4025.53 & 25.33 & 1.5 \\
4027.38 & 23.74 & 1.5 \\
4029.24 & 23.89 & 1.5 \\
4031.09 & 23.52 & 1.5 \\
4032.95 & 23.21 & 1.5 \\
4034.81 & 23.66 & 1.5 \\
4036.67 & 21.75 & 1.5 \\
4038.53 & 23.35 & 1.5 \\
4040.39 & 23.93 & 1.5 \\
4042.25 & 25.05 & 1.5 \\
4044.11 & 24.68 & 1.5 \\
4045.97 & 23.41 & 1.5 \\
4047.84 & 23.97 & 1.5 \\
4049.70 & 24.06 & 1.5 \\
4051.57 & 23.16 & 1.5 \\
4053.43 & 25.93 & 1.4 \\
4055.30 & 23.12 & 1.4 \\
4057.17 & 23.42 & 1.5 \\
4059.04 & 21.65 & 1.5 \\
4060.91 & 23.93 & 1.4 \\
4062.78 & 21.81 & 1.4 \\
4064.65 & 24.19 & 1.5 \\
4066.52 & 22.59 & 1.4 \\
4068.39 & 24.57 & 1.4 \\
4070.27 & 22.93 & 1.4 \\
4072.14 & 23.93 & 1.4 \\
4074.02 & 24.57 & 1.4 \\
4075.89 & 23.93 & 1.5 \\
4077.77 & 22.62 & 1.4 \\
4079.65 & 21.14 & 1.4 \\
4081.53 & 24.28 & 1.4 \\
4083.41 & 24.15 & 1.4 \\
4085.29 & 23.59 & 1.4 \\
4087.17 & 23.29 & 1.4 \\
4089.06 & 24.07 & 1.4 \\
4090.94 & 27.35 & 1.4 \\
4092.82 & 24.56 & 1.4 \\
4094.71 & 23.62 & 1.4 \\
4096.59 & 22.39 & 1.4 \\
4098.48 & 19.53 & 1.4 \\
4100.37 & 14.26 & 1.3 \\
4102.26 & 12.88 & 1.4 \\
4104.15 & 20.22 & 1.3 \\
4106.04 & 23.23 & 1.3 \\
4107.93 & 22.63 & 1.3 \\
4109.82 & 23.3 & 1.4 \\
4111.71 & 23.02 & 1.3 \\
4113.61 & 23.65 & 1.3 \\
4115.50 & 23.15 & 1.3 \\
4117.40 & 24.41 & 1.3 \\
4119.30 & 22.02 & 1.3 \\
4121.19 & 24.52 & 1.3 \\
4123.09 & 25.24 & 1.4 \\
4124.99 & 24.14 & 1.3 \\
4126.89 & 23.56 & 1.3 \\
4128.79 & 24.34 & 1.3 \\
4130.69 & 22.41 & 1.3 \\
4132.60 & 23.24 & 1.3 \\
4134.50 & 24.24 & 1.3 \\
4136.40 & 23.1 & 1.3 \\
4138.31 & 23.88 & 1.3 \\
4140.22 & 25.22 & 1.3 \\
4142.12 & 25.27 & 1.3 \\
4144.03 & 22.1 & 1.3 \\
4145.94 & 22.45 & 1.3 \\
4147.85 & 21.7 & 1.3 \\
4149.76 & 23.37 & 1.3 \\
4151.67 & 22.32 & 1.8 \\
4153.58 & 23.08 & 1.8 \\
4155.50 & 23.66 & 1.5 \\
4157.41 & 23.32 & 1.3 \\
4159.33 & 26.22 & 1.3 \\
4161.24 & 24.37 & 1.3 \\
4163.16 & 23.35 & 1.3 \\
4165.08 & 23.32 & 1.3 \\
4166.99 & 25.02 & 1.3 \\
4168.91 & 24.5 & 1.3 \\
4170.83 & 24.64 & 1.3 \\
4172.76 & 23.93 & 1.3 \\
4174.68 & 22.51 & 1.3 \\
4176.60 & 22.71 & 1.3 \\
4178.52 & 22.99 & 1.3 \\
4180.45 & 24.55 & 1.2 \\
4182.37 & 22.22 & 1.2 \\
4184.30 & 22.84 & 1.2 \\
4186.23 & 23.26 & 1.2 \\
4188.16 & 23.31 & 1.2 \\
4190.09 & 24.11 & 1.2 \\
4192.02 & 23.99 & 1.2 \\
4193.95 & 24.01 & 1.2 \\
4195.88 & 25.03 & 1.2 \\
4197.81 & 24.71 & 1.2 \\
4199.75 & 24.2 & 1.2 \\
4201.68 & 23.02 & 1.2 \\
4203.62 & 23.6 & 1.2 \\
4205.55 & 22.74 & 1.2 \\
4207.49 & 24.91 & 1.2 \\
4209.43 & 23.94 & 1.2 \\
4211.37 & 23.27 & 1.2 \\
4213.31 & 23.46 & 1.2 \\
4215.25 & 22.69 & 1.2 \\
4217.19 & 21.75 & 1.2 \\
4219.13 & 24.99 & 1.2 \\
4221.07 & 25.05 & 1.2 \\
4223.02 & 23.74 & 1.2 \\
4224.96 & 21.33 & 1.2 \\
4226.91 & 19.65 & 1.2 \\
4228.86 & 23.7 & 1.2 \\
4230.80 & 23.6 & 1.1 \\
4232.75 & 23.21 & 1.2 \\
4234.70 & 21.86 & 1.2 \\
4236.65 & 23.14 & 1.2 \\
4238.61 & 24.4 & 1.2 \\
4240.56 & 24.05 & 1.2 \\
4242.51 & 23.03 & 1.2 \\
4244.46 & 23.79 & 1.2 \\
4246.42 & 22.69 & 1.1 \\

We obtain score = -128.5 AA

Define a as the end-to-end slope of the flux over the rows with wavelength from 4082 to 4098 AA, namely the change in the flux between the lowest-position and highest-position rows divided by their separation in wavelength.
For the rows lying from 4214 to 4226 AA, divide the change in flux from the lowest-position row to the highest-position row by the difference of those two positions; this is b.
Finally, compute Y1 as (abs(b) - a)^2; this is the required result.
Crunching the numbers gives 0.07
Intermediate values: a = -0.13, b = -0.14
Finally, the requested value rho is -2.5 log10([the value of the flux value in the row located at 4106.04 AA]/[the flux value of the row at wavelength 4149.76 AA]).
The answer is 0.007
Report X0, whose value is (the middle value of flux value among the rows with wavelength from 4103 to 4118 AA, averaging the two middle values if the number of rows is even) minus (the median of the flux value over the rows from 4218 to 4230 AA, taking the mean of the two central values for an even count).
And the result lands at -0.53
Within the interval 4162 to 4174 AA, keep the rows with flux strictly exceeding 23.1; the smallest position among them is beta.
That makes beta 4163.16 AA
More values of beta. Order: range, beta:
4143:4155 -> 4149.76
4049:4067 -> 4049.70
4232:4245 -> 4232.75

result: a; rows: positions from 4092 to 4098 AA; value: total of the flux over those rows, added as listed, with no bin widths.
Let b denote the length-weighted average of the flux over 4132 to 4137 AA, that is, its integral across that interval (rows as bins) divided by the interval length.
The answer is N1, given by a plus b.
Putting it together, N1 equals 94.2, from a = 70.6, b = 23.6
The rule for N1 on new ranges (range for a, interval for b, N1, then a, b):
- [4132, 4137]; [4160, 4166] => 94.4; 70.6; 23.8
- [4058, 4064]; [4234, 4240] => 90.6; 67.4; 23.2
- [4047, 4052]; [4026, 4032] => 95.1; 71.2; 23.9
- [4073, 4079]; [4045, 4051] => 94.9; 71.1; 23.8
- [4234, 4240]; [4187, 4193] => 93.2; 69.4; 23.8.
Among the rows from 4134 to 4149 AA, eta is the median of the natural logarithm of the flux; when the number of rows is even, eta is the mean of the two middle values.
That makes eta 3.156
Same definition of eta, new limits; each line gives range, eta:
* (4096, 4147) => 3.145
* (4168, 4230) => 3.163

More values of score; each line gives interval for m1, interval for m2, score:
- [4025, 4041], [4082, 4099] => -57.9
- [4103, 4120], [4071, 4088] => 33.9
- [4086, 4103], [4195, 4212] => -108.7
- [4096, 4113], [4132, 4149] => -28.5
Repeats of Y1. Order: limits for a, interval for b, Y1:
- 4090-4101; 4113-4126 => 2.05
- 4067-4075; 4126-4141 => 0.02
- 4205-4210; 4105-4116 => 0.09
